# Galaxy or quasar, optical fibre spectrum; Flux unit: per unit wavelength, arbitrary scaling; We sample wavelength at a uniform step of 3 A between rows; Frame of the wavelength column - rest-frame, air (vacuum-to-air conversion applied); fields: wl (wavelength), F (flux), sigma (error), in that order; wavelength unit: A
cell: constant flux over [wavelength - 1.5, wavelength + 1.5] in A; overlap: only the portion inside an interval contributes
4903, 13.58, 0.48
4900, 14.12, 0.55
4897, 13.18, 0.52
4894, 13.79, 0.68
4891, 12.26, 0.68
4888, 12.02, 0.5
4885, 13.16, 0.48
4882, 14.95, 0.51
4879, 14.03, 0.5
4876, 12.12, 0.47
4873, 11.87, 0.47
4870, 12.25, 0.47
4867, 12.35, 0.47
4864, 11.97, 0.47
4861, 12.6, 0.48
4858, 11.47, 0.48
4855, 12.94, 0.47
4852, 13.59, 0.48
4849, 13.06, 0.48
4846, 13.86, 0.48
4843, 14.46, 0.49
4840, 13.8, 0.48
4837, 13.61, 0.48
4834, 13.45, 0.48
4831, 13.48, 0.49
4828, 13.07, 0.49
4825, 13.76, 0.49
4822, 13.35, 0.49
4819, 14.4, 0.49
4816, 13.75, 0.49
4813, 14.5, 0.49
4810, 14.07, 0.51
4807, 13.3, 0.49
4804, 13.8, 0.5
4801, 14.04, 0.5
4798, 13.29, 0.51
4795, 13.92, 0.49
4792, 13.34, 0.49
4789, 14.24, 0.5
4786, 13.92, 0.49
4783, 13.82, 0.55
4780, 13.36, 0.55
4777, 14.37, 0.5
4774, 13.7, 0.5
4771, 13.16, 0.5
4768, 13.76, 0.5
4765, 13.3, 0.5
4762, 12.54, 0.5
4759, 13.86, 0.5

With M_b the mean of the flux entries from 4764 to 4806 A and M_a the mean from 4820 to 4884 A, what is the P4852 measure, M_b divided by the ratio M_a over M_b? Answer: 14.3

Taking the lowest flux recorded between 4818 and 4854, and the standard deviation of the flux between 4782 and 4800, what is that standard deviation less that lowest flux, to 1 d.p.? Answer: -12.7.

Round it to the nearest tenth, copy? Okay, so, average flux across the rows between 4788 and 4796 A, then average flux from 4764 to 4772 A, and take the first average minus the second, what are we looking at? 0.4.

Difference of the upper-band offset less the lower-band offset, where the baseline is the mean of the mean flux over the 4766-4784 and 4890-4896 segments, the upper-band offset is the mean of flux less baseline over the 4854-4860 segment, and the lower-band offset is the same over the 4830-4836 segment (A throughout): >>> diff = -1.3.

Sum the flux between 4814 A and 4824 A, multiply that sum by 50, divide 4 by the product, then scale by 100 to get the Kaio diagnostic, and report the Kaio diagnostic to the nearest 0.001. 0.193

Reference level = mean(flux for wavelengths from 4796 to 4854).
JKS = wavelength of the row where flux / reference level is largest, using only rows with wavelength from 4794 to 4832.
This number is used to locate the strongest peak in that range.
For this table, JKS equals 4813 A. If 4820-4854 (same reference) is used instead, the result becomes 4843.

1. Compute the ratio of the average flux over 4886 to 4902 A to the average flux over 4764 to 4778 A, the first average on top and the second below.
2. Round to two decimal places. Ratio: 0.96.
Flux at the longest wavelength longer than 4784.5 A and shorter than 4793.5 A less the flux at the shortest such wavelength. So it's -0.6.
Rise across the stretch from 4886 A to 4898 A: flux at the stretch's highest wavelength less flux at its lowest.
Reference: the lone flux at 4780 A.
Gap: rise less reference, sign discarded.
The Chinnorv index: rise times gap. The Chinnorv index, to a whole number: 14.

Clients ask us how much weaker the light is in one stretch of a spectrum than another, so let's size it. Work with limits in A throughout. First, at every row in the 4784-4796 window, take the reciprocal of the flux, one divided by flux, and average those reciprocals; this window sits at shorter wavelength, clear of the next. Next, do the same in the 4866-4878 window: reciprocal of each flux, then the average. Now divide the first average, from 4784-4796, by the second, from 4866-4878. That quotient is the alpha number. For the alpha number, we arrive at 0.88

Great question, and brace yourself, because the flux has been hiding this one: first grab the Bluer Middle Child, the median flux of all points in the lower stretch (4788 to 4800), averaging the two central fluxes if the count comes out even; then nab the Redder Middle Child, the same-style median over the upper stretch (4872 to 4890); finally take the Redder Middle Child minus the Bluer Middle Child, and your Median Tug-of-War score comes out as -0.99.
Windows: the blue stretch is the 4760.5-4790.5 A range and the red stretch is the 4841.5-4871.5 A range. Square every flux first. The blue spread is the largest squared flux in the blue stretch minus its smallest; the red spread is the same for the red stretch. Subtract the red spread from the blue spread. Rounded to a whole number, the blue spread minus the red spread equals -28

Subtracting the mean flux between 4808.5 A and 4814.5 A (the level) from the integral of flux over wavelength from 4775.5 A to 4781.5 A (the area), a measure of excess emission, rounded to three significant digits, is 68.9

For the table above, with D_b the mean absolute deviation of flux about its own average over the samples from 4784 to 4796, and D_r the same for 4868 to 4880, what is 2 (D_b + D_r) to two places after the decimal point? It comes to 1.98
